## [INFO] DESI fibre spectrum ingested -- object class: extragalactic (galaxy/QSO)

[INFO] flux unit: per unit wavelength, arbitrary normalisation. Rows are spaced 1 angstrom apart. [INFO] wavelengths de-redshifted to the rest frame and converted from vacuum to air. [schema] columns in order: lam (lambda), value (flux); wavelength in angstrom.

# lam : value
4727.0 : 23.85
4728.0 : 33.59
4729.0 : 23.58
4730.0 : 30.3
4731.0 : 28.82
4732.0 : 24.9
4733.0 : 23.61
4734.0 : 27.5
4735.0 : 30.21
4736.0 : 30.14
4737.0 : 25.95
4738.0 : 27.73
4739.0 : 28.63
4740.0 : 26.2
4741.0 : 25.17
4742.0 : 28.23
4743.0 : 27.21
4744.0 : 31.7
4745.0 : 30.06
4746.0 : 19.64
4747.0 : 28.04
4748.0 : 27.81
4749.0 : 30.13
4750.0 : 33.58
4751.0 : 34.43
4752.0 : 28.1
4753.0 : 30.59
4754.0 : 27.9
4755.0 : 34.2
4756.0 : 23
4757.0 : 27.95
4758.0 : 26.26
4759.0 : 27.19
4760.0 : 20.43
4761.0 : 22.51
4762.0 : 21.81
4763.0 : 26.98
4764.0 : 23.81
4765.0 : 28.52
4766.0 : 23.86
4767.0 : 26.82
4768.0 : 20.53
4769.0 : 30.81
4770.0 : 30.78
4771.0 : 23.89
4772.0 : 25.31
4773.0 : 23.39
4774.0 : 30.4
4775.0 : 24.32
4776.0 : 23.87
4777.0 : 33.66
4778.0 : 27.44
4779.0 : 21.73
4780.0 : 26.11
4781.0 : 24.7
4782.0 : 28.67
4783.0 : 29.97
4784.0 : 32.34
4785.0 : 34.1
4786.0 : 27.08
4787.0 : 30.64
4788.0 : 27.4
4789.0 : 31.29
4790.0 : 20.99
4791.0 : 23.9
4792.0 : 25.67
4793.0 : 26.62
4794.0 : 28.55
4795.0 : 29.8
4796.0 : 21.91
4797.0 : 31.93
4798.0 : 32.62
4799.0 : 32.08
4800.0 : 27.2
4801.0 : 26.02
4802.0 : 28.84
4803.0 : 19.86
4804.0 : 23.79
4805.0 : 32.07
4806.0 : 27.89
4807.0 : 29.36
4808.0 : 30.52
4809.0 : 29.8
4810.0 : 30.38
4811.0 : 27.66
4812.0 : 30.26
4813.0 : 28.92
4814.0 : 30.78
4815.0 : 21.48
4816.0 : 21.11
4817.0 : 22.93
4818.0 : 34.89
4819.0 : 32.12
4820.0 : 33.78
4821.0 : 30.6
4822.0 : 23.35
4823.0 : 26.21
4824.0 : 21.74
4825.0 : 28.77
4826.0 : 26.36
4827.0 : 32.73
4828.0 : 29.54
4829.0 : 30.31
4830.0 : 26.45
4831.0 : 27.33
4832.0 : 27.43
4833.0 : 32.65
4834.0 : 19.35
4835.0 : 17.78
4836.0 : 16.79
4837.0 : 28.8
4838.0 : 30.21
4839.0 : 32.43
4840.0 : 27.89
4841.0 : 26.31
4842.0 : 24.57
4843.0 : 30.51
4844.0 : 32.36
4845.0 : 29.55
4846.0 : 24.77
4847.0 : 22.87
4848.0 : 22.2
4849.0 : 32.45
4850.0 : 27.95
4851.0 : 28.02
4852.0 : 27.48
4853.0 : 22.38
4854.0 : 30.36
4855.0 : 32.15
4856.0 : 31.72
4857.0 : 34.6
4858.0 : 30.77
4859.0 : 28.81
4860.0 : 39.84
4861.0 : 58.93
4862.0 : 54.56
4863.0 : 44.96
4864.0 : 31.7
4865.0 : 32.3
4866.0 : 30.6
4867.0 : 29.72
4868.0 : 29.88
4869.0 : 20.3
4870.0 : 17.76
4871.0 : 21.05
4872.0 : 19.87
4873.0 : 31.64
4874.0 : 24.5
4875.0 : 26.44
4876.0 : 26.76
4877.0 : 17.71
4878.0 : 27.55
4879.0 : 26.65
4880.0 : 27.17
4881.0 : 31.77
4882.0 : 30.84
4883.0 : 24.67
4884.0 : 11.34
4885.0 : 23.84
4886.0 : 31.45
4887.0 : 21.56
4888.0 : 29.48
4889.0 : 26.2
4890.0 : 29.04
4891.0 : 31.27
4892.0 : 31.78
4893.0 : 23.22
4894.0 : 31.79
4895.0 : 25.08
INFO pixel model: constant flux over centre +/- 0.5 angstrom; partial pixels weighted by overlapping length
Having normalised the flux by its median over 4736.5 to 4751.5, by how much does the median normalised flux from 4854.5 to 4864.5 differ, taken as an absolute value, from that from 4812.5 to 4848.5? 0.204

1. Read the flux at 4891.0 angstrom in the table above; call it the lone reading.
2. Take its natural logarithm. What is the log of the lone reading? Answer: 3.44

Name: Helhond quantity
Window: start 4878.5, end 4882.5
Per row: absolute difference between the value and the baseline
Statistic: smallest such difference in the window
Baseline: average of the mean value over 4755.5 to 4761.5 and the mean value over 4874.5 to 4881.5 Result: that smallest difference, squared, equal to 1.5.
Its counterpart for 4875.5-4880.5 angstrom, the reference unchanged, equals 1.5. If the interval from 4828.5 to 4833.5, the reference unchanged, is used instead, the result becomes 1.1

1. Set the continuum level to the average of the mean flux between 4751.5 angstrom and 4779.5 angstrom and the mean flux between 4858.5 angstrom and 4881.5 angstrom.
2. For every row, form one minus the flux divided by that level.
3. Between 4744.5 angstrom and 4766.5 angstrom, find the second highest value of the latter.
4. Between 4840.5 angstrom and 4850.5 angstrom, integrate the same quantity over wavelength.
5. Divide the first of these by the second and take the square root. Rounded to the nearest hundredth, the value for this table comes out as 0.88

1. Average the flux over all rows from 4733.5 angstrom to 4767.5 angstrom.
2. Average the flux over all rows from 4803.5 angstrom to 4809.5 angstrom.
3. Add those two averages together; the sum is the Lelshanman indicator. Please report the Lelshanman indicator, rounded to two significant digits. 56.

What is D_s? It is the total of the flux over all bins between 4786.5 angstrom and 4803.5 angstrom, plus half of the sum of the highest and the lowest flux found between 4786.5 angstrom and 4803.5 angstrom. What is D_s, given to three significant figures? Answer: 492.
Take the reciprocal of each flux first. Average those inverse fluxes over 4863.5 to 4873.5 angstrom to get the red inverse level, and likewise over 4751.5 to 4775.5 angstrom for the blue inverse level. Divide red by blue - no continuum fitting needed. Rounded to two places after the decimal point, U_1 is 1.02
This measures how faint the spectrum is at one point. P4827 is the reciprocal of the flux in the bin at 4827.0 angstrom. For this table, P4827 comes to 0.031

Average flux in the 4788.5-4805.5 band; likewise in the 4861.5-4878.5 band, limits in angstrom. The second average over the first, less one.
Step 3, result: 0.05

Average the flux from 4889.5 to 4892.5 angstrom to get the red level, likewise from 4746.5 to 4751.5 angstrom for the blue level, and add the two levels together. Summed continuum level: 61.5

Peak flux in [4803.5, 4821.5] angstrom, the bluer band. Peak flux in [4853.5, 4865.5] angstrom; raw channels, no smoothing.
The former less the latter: -24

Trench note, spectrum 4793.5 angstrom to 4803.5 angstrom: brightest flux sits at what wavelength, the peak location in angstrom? 4798.0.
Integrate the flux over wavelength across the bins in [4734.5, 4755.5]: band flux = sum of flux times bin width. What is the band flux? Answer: 606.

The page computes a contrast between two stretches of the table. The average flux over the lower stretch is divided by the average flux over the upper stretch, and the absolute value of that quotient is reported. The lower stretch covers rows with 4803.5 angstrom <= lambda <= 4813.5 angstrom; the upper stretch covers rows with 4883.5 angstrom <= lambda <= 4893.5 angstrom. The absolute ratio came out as 1.12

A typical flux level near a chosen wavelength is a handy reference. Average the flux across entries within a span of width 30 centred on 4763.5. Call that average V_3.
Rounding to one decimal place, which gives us 27.1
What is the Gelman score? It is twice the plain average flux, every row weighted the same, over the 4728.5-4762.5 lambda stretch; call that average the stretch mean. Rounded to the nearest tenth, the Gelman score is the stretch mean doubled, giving 54.9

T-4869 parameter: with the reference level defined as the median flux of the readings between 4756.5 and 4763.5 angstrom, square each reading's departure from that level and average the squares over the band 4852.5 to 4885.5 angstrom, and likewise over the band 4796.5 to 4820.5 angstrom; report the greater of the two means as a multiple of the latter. 4.5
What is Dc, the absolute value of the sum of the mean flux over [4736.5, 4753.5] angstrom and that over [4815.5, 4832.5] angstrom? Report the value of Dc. 56.4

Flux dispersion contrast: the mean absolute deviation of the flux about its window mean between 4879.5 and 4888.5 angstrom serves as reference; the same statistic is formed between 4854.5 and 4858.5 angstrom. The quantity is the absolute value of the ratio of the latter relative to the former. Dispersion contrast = 0.2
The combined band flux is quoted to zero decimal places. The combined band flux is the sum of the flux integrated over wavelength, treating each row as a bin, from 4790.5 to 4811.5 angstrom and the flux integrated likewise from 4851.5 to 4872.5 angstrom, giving 1256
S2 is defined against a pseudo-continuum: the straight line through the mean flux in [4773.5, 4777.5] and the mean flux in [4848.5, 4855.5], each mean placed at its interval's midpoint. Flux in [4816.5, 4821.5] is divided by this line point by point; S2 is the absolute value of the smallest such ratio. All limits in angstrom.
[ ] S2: 0.81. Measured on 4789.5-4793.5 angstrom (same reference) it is 0.74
